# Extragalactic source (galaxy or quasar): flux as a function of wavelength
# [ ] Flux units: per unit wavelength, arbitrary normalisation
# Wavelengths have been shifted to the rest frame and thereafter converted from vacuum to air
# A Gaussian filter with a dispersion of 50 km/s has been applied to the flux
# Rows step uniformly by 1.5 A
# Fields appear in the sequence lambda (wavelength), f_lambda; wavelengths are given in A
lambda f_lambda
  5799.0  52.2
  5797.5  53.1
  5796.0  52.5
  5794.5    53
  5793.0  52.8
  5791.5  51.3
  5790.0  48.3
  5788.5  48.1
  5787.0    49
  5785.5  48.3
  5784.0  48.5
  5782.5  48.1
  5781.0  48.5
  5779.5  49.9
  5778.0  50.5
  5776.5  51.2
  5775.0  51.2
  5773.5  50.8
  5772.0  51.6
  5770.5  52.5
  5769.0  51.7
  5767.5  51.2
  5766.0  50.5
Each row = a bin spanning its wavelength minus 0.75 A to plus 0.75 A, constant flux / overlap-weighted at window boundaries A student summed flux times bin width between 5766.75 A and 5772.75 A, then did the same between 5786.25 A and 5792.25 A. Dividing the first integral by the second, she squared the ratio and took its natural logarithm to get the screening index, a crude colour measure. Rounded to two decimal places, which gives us 0.10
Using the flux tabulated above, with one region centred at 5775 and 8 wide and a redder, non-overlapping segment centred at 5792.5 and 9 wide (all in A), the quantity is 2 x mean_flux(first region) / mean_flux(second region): 2.00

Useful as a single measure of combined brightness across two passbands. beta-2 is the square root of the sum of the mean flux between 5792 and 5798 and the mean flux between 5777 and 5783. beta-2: 10.1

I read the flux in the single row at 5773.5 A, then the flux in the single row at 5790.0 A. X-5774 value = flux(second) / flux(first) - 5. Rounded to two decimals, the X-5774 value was -4.05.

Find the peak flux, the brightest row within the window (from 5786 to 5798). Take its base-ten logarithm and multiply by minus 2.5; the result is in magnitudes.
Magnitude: -4.31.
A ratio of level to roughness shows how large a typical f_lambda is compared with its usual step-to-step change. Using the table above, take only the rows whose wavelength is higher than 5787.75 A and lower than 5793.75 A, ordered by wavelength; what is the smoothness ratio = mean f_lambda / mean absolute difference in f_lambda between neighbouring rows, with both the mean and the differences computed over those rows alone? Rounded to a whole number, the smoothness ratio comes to 32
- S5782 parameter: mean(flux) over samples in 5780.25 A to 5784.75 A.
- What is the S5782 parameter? 48.4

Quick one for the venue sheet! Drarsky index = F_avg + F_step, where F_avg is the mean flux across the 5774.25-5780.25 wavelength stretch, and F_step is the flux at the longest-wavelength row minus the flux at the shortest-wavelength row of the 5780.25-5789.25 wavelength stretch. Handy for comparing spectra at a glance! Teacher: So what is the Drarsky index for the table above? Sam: 50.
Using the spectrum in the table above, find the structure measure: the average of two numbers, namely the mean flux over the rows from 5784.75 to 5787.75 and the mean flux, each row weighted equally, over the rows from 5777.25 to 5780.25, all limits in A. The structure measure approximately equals 49.4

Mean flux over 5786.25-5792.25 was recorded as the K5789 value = 49.2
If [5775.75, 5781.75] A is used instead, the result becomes 50.0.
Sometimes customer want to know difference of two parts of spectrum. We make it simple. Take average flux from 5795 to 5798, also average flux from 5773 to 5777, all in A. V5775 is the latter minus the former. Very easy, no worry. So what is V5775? -1.7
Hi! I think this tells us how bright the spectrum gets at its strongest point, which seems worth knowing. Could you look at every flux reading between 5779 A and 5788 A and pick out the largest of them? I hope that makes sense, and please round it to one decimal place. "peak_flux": 49.9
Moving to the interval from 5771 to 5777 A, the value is 51.6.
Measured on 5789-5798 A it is 53.1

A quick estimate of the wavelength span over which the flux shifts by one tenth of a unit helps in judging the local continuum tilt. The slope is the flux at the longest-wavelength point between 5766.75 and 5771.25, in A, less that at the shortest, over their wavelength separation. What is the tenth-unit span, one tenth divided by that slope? 0.23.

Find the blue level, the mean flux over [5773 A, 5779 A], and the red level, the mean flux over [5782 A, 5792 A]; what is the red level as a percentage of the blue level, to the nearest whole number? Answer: 96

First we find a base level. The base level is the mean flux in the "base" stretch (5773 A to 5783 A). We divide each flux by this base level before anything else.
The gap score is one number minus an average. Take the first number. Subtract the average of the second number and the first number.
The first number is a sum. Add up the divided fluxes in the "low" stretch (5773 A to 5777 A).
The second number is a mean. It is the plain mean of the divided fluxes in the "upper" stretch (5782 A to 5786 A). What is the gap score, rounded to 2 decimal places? 1.05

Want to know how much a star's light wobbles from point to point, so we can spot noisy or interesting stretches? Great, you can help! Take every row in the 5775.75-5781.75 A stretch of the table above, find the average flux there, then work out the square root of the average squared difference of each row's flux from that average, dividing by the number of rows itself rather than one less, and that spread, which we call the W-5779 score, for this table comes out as 1.0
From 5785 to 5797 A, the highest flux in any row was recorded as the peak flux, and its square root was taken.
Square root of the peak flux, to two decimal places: 7.28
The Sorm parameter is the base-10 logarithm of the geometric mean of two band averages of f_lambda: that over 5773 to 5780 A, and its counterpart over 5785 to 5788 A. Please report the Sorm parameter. 1.696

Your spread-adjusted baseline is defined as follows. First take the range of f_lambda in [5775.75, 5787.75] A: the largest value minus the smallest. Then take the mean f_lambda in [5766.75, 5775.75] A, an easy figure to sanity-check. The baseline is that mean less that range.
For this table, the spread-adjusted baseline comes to 48.4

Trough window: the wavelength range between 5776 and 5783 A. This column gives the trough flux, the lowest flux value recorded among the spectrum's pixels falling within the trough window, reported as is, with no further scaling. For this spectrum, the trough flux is 48.1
